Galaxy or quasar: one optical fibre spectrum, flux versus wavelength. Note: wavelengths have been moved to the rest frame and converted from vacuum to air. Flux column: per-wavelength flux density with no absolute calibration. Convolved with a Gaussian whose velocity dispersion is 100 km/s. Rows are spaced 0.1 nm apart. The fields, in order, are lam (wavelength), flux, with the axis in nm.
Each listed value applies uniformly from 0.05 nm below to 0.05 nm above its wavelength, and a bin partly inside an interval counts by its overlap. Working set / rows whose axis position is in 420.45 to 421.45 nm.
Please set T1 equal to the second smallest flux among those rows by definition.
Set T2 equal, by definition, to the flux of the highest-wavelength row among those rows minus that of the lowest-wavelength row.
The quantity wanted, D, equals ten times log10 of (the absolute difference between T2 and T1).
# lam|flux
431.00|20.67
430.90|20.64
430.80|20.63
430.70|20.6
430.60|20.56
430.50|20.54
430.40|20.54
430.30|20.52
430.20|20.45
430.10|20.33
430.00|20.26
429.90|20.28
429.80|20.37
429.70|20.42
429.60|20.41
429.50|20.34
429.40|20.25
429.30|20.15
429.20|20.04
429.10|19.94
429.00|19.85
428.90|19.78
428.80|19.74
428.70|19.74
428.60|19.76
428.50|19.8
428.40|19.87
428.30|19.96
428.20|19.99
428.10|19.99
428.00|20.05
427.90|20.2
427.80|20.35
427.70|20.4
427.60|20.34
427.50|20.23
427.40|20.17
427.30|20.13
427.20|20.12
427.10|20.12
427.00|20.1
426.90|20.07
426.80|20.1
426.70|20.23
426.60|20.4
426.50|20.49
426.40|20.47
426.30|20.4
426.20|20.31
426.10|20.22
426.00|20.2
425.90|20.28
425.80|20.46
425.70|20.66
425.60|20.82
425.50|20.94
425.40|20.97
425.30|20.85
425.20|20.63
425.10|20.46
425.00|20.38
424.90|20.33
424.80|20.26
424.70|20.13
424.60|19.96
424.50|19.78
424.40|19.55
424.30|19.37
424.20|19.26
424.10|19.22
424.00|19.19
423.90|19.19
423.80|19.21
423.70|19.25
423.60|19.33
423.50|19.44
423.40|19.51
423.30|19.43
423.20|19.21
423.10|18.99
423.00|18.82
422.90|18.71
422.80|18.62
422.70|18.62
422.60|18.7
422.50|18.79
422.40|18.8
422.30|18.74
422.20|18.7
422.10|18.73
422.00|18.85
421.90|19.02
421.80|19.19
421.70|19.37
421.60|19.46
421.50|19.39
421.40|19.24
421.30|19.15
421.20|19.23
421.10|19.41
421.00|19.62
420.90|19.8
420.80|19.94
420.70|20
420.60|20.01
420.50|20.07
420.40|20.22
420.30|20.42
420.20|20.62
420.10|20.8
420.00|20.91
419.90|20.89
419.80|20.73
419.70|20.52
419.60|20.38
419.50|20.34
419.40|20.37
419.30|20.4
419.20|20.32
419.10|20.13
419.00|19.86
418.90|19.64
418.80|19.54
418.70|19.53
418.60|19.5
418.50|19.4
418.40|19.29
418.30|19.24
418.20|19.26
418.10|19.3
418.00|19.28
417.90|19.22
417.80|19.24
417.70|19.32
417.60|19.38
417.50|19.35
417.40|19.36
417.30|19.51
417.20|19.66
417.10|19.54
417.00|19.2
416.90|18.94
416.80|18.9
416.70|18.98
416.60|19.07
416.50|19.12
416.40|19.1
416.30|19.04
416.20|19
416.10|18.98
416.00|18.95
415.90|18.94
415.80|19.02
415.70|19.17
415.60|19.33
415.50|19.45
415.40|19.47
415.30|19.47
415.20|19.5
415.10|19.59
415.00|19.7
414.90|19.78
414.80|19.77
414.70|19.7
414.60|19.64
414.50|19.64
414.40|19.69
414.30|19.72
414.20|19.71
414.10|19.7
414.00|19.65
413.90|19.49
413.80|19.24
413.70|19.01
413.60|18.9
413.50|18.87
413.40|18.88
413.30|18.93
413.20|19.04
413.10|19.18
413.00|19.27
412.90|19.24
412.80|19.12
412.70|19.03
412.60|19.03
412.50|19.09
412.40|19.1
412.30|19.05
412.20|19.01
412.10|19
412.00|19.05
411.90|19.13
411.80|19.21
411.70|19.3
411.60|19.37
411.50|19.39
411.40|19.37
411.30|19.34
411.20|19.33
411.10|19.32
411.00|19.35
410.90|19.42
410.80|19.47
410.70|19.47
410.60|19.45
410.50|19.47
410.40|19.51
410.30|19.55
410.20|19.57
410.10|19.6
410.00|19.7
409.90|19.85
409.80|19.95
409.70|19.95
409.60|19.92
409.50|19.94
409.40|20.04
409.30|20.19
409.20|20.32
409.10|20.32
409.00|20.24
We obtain 13.0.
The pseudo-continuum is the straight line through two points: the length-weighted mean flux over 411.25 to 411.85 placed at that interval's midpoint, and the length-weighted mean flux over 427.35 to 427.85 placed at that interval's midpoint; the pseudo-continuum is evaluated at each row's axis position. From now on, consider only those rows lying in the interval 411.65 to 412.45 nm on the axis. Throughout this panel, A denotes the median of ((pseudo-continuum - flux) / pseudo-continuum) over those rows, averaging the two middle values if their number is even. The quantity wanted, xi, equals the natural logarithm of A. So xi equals -4.2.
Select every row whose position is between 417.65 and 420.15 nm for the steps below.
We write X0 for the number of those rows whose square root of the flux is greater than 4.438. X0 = 12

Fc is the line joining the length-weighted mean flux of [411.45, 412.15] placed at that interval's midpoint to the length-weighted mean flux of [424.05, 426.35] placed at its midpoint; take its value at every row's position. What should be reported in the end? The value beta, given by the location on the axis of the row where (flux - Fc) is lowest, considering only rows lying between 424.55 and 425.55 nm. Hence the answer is 424.60 nm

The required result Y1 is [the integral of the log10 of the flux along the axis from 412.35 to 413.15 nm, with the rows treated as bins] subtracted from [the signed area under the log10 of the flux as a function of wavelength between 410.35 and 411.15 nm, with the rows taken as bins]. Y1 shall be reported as 0.005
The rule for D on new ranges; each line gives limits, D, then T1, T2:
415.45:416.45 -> 12.9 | 18.95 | -0.35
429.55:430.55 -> 13.0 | 20.28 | 0.13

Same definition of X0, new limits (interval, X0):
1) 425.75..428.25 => 25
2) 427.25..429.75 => 25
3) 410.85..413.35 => 0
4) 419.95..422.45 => 10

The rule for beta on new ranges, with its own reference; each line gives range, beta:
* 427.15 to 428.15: 428.10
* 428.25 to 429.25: 428.80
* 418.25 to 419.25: 418.30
